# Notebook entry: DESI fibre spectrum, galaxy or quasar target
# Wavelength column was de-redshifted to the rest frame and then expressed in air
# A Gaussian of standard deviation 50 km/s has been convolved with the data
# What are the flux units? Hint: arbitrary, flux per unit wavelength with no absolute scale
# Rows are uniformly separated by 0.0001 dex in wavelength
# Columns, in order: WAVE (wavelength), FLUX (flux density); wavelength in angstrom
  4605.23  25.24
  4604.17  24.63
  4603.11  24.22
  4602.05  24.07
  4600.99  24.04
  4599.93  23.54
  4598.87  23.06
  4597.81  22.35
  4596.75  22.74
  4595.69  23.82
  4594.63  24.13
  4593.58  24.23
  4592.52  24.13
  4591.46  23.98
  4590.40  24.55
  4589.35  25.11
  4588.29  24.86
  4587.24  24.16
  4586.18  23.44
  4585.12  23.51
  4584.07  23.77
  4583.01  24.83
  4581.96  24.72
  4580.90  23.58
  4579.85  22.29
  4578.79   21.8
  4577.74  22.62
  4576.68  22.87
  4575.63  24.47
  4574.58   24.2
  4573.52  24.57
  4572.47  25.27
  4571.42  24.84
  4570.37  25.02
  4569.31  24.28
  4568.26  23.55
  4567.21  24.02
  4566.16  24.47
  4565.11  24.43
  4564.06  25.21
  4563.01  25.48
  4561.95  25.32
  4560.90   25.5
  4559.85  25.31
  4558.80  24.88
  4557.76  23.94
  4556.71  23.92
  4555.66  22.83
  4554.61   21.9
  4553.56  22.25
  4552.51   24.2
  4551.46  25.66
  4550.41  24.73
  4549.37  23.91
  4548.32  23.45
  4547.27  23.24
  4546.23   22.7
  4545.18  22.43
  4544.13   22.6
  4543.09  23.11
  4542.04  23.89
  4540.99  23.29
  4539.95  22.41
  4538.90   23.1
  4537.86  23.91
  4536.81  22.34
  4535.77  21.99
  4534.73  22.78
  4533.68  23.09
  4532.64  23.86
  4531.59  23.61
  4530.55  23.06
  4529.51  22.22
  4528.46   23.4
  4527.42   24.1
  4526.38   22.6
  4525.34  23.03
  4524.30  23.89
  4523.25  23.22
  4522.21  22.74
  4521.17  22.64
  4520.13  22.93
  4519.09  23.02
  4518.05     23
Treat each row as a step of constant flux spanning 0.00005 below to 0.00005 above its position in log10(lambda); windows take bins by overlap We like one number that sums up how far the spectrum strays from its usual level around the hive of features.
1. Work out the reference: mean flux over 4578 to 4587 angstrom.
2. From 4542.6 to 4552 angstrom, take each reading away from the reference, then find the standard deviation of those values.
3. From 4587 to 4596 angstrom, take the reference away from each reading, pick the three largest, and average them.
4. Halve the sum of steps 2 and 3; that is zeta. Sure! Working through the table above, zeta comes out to 1.2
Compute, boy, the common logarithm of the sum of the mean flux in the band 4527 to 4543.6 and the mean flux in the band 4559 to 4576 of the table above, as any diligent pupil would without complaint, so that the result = 1.68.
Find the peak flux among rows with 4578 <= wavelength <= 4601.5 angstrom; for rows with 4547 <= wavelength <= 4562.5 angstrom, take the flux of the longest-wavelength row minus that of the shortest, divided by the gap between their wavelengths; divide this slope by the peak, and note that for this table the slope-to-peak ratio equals 0.0056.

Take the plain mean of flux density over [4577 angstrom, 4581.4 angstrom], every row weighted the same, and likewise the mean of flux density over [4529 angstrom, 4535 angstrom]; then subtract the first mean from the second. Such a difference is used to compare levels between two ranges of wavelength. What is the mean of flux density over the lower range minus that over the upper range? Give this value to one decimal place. 0.5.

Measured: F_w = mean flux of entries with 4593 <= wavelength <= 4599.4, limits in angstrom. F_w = 23.4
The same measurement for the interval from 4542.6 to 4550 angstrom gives 23.1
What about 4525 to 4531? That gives 23.1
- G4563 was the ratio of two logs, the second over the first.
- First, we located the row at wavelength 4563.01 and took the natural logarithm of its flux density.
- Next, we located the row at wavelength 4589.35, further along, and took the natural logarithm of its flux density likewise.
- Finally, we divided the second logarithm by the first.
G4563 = 1.00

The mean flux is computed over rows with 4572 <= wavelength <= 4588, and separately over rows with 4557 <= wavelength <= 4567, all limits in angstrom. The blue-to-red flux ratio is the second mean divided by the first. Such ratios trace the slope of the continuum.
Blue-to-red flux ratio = 1.05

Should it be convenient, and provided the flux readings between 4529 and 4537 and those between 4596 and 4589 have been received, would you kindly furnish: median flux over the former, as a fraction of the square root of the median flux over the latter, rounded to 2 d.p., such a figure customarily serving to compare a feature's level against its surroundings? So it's 4.67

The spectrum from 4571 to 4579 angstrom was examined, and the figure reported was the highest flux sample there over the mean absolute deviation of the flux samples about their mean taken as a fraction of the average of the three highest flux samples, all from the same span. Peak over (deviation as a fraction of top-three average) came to 599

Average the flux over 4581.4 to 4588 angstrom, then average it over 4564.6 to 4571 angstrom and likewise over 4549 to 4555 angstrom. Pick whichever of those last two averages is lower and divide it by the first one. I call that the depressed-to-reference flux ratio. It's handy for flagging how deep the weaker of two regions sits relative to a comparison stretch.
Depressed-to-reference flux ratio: 0.99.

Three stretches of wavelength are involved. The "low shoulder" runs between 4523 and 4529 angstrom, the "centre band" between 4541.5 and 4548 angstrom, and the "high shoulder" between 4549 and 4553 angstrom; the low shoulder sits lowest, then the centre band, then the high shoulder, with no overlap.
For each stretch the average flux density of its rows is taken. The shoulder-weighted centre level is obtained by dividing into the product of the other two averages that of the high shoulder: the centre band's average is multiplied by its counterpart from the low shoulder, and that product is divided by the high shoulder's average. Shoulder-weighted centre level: 21.8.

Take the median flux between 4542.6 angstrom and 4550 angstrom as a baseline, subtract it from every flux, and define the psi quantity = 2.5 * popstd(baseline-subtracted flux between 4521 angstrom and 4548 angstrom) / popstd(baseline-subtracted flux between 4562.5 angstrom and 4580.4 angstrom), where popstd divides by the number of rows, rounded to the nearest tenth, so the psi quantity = 1.3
